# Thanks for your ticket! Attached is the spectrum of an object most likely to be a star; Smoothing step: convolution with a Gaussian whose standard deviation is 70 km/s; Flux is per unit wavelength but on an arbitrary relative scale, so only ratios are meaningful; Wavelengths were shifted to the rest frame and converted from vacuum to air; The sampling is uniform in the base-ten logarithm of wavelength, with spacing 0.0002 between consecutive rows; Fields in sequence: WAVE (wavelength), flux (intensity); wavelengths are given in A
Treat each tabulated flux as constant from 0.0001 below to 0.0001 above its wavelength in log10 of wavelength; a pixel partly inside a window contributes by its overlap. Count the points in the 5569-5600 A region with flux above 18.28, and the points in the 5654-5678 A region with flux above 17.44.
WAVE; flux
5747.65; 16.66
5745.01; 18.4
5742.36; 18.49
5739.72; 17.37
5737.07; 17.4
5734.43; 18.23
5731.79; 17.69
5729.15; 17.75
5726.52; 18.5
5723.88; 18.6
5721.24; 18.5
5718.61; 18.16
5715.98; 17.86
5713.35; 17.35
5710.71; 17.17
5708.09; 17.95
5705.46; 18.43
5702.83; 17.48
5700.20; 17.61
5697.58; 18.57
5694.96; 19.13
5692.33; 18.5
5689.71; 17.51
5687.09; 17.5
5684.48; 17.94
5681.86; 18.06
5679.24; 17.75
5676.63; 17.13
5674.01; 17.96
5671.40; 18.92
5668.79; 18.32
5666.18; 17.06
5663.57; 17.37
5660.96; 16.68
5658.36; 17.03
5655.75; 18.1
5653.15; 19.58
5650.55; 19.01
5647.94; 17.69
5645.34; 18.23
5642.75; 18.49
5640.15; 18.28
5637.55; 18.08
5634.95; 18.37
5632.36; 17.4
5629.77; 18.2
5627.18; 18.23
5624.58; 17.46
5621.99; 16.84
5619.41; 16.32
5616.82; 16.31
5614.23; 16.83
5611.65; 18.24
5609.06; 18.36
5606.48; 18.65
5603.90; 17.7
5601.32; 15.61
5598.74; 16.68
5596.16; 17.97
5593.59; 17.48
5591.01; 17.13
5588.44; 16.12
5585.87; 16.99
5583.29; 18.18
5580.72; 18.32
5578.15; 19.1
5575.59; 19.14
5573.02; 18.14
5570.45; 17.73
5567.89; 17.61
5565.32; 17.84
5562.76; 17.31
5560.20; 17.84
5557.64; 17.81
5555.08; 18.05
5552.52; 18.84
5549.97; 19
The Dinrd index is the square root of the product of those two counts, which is 3.5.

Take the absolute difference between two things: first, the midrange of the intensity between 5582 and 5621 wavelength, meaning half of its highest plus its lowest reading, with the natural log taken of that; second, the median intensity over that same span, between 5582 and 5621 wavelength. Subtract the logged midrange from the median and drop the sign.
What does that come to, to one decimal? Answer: 14.3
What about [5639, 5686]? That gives 15.1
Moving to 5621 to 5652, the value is 15.3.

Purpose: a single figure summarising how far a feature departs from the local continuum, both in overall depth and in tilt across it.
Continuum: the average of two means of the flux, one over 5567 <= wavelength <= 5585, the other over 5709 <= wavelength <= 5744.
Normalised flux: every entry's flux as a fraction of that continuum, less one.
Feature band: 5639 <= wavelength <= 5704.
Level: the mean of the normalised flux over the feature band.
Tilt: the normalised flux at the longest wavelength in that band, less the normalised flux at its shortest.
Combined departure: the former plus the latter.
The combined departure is -0.051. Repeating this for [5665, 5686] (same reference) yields 0.036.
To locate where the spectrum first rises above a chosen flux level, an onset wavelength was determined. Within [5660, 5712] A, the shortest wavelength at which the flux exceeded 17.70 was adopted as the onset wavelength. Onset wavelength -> 5668.79 A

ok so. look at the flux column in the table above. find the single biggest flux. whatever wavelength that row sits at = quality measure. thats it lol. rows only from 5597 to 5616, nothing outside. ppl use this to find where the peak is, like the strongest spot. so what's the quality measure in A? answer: 5606.48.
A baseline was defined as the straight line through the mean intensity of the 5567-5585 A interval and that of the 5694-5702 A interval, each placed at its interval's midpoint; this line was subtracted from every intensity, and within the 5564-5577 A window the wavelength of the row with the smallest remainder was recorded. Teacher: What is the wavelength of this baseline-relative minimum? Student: 5567.89 A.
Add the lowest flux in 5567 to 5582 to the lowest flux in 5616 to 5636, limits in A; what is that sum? 33.9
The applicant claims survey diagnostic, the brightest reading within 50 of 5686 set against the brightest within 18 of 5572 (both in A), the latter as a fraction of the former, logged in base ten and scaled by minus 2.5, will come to 0.02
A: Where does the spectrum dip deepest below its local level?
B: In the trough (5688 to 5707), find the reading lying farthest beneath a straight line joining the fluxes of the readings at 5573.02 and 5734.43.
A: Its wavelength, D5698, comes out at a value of 5702.83 A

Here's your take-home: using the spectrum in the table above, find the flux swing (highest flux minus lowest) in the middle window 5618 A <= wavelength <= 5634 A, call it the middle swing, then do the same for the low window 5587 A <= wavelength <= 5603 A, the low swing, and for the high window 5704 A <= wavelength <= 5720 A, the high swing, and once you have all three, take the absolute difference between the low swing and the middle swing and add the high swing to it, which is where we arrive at 1.7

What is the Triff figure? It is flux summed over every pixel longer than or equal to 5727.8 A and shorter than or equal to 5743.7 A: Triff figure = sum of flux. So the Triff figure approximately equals 107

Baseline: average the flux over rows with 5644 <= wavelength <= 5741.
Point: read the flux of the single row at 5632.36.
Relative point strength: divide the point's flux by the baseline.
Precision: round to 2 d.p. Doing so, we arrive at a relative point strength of 0.97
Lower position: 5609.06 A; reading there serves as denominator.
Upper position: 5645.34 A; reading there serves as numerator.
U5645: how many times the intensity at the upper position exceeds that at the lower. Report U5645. 0.99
